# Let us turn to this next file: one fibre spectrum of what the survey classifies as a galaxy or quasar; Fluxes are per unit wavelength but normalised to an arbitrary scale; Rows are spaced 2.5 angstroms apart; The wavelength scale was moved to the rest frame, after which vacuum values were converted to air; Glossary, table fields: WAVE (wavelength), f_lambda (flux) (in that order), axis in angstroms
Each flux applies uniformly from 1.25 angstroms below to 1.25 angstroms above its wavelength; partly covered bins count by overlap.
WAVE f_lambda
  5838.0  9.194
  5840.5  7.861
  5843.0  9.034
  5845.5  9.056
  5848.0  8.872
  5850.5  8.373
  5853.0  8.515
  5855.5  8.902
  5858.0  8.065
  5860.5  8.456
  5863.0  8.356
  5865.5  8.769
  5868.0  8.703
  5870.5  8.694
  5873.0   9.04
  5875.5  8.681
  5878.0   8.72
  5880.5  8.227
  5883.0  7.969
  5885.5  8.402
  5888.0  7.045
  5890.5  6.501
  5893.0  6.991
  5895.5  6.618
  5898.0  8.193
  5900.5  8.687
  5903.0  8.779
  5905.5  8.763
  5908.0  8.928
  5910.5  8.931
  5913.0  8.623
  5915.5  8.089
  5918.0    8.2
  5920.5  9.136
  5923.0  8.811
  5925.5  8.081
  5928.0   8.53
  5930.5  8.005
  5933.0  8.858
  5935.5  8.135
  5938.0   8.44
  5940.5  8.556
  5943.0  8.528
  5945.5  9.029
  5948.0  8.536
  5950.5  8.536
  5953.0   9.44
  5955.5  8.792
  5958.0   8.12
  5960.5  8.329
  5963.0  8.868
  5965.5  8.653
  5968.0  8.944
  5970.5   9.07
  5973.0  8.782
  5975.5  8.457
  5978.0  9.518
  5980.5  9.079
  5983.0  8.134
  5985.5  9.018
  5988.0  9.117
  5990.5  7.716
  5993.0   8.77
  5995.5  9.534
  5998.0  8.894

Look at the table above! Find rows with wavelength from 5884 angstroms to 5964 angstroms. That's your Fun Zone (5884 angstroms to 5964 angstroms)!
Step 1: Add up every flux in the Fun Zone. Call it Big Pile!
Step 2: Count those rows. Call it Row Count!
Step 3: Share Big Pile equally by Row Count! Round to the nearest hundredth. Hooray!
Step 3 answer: 8.36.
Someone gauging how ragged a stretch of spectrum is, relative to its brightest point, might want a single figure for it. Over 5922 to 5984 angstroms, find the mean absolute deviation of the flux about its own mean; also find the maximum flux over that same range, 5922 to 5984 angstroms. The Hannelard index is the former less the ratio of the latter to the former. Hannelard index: -29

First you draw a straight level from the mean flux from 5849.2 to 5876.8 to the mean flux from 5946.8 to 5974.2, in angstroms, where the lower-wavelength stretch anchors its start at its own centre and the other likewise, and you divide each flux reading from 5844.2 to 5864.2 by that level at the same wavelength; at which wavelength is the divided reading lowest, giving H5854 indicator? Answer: 5858.0 angstroms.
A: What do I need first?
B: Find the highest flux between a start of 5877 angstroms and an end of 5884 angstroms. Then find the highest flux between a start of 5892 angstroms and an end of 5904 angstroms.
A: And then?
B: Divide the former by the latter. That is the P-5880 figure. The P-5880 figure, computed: 0.99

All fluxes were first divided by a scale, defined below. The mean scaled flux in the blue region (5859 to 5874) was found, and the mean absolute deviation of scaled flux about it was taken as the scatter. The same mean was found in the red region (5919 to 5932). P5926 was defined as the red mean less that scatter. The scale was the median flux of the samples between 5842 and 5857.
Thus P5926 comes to 0.938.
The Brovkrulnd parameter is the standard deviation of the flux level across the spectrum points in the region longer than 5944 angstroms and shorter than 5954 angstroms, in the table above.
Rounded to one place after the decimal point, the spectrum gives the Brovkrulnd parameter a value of 0.4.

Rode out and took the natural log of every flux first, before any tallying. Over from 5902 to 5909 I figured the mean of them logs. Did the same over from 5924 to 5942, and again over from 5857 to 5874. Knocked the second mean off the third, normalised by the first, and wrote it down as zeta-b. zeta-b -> 0.011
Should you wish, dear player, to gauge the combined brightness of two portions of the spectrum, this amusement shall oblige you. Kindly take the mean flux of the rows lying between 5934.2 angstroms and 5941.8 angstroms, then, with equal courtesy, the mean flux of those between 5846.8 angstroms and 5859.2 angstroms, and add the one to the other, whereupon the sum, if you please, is 16.9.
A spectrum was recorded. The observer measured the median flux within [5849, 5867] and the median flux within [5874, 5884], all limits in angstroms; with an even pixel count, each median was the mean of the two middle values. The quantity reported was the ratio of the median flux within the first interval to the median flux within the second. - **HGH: 1.00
